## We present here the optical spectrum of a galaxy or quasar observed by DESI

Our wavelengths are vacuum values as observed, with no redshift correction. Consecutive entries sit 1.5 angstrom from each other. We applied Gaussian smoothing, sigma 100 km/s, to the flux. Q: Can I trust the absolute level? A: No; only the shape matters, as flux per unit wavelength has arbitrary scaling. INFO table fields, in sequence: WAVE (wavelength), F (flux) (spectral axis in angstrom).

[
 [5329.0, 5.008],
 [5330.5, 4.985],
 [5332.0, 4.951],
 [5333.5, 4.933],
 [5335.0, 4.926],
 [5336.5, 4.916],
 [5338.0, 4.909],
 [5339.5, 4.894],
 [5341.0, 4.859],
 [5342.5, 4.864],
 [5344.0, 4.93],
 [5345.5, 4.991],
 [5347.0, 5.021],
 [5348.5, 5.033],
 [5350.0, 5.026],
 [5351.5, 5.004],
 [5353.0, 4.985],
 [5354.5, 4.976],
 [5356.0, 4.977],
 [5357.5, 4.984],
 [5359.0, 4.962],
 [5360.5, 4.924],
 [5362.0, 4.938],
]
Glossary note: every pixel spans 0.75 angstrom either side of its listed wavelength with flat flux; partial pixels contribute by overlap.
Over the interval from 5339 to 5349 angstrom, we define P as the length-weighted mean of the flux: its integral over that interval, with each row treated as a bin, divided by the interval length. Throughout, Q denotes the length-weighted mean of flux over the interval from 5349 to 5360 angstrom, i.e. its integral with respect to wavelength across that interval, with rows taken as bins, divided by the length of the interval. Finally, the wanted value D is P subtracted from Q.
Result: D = 0.05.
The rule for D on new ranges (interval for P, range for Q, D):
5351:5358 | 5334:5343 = -0.09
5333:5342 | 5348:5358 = 0.09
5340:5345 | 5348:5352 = 0.13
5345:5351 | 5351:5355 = -0.03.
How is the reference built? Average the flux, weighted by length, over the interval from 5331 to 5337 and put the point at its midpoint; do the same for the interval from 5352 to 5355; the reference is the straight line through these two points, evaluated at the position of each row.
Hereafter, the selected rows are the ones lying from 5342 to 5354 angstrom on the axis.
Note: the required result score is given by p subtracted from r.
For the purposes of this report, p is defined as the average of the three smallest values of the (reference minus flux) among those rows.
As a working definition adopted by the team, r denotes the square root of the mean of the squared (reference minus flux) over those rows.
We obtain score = 0.107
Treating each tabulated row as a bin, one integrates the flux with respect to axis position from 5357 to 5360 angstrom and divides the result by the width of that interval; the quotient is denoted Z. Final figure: 4.97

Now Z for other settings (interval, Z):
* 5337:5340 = 4.90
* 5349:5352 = 5.02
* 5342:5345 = 4.91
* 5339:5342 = 4.87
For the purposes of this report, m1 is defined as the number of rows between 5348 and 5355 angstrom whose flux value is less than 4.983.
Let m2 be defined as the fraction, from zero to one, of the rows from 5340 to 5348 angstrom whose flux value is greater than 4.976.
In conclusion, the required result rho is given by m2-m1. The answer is -0.6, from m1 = 1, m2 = 0.40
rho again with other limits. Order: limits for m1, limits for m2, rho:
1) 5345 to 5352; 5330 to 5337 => 0.2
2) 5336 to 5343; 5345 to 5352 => -4.0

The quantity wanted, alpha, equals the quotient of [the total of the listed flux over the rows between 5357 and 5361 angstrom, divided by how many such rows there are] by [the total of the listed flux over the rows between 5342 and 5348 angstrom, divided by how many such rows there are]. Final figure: 1.00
